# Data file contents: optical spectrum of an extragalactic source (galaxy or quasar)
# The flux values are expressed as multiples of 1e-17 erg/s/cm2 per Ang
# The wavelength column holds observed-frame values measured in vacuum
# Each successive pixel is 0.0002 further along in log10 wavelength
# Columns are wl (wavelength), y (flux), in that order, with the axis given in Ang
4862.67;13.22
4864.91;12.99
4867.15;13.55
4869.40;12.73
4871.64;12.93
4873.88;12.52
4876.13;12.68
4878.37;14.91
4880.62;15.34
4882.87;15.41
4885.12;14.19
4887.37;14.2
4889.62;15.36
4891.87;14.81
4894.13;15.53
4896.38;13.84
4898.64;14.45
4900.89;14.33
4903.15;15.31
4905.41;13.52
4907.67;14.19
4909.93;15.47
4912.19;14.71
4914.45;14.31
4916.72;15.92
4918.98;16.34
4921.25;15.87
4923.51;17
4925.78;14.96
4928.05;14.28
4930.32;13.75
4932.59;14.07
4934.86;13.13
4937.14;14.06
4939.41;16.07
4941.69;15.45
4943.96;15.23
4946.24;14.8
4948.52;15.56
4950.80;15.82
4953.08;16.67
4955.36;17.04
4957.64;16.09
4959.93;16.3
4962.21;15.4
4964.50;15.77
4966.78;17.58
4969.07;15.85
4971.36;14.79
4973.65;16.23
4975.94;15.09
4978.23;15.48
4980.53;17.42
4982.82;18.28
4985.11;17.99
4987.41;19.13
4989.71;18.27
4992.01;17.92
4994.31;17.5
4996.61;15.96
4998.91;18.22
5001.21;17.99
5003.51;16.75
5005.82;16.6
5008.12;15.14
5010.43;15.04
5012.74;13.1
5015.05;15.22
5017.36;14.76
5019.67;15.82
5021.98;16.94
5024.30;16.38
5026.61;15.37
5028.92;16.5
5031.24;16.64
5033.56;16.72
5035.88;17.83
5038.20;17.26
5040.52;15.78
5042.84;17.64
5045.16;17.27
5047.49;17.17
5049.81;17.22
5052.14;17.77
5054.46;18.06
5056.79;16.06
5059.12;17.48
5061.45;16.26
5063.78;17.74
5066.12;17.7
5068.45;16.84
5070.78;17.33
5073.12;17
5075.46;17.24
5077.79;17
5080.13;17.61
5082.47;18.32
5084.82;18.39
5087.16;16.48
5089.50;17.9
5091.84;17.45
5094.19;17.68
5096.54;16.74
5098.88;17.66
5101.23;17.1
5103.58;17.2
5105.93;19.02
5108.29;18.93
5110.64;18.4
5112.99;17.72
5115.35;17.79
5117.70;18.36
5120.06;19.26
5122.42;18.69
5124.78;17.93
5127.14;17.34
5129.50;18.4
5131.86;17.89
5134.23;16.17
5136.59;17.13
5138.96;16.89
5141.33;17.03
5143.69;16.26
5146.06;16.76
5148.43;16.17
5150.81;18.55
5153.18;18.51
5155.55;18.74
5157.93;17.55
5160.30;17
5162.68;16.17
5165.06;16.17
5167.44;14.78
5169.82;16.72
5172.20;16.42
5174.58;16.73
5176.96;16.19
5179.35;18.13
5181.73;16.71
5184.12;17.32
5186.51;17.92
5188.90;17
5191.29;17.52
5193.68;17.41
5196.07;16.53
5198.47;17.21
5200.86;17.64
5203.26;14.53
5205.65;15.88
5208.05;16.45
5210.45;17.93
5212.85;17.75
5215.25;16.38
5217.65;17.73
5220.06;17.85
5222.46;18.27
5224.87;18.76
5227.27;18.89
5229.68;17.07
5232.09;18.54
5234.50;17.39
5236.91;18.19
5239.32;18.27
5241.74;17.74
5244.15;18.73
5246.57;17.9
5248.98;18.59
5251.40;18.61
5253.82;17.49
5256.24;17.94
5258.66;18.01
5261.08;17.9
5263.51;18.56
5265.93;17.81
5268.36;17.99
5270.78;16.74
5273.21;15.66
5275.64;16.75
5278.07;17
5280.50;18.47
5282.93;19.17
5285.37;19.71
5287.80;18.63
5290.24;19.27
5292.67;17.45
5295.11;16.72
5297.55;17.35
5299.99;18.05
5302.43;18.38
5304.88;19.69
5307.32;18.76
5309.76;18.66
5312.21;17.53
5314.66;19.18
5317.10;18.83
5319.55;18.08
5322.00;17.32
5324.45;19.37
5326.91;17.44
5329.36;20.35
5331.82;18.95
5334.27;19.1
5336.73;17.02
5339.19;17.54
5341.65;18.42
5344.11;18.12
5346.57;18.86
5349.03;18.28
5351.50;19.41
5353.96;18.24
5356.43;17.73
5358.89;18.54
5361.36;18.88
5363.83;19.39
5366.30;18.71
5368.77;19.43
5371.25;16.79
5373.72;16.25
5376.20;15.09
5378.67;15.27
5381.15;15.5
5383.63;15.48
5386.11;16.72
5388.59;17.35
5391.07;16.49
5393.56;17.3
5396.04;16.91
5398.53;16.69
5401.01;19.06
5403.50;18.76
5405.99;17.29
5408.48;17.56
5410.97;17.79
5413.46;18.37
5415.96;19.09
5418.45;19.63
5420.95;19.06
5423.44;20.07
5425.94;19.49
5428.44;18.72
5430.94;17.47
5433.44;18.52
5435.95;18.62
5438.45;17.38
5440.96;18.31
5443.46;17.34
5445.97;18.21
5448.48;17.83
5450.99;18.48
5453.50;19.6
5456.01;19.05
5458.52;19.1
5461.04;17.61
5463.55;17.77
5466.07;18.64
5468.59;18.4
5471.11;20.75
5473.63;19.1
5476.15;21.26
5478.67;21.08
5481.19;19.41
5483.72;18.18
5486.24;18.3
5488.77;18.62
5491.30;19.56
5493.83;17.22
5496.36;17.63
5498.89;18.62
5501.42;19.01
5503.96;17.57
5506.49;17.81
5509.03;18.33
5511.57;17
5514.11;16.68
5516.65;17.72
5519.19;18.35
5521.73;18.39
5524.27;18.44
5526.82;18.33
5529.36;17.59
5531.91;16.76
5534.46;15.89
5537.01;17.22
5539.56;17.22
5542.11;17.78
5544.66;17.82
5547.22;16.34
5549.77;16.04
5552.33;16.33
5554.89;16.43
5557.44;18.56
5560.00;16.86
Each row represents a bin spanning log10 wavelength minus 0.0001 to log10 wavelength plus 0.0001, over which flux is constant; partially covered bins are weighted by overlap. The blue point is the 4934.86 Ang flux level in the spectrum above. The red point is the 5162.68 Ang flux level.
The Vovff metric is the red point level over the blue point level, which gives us 1.23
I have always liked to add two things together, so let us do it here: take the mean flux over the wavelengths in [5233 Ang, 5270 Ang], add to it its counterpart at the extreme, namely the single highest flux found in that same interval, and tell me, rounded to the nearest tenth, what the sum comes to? 36.8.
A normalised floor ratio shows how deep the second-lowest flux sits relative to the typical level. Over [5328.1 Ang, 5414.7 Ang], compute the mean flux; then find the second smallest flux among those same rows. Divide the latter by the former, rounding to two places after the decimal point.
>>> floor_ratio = 0.86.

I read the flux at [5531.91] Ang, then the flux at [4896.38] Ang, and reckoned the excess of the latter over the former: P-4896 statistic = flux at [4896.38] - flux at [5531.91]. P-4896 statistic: -3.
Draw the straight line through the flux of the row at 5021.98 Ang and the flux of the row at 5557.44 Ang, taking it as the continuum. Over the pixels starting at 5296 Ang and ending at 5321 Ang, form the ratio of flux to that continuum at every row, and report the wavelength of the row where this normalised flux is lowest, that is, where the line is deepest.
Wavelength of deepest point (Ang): 5297.55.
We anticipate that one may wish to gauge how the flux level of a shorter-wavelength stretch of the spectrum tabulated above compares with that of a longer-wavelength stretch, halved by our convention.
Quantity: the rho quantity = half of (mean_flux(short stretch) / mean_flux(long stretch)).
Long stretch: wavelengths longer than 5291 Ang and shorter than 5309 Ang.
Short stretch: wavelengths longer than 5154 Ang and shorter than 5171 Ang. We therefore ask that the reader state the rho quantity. 0.463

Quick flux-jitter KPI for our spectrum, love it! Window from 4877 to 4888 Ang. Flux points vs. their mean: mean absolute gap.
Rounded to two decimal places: 0.49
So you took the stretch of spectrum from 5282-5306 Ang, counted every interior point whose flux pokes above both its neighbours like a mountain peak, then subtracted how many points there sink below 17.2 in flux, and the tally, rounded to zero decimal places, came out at 1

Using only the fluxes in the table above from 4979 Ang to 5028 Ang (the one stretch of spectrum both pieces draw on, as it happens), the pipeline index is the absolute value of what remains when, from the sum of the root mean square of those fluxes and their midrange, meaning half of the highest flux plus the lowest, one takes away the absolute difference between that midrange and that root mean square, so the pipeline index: 32.2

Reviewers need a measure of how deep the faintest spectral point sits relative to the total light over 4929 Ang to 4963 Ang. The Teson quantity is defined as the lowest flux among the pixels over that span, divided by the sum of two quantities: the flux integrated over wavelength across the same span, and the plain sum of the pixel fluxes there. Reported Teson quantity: 0.0175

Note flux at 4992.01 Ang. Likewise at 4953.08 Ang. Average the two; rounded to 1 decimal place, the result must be 17.3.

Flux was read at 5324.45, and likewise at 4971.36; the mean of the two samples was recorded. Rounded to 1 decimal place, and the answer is 17.1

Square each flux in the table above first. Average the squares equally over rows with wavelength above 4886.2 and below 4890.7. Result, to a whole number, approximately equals 219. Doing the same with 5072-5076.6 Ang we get 293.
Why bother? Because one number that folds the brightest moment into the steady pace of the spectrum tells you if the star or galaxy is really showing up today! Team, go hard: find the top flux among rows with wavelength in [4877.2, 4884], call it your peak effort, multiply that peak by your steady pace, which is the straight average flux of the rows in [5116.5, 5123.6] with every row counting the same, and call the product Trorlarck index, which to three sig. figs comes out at 289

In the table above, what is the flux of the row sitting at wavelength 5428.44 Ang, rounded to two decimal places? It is 18.72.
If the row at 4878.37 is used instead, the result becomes 14.91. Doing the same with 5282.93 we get 19.17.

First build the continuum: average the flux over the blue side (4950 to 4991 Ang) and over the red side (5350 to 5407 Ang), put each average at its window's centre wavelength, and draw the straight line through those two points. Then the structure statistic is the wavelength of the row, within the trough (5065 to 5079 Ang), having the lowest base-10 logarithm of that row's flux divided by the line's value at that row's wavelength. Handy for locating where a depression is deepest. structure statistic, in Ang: 5068.45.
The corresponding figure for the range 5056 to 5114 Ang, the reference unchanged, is 5056.79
